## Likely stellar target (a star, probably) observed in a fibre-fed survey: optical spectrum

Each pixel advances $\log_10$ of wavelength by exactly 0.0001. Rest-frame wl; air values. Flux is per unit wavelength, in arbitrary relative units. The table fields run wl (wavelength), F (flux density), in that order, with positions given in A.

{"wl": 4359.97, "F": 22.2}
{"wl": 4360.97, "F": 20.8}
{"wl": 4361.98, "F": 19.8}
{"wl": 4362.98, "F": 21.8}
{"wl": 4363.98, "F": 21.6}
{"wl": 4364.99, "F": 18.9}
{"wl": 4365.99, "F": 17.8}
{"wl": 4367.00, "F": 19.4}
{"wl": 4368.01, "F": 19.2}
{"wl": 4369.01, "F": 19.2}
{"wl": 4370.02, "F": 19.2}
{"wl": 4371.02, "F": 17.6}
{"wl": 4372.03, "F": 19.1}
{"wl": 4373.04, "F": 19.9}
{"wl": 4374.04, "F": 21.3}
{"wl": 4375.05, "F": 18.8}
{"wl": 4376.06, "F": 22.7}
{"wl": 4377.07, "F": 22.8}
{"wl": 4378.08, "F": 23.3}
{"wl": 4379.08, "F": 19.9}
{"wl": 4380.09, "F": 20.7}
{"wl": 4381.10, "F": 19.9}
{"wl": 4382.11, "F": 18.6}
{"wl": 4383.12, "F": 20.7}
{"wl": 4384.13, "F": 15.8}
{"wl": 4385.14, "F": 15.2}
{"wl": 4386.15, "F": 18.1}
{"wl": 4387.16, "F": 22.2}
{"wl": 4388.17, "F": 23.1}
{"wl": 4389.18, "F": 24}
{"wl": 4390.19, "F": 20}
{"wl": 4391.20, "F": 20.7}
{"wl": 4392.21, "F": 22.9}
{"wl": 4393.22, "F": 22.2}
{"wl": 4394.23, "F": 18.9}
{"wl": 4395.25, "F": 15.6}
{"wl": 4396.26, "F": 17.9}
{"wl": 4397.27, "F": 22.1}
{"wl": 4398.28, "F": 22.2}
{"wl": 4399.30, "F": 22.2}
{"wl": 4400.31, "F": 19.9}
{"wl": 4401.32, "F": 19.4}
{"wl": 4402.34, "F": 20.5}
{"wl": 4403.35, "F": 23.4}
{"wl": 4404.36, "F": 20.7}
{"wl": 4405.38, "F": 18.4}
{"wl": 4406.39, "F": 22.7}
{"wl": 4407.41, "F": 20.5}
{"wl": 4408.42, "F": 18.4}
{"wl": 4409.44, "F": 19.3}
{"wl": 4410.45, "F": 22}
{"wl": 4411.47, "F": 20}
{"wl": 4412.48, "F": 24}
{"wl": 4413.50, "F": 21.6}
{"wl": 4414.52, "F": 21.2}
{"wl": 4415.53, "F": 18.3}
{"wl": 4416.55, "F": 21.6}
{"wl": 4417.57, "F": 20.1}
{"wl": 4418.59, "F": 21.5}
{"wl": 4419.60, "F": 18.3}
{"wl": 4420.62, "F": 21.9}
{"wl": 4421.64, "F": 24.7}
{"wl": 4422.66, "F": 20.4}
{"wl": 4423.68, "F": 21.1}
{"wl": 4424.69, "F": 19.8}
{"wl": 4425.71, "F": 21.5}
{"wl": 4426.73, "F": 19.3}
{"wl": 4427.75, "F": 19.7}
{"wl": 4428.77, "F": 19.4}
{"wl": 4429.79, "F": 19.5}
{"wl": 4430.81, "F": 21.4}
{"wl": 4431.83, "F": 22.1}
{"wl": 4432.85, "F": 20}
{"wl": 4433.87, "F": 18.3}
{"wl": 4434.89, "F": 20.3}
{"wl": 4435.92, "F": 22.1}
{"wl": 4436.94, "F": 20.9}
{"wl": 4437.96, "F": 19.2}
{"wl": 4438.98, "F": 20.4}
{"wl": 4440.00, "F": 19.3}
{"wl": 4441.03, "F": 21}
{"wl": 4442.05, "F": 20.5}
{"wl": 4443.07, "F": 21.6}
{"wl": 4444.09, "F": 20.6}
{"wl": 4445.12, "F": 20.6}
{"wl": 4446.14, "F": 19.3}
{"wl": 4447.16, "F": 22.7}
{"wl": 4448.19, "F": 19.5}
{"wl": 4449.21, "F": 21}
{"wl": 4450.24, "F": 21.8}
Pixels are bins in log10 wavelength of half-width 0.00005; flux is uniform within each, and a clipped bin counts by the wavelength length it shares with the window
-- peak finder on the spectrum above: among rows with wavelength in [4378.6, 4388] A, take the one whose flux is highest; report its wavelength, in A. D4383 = 4387.16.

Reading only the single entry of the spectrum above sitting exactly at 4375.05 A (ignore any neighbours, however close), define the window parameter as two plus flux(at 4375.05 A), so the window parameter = 20.8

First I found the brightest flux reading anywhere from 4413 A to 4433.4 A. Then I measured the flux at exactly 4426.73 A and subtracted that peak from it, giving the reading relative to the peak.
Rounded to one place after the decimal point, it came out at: -5.4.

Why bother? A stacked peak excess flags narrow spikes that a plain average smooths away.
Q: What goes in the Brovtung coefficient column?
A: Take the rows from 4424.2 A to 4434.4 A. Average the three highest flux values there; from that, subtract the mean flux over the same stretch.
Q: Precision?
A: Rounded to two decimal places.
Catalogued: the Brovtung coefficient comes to 1.57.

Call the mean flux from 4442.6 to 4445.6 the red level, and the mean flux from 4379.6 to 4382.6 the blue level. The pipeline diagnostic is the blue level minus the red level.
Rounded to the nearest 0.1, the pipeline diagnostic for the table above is -1.2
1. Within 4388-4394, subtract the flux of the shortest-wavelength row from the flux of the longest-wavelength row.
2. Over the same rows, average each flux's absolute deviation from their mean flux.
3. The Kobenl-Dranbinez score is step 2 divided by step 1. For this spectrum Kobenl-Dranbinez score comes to -1.3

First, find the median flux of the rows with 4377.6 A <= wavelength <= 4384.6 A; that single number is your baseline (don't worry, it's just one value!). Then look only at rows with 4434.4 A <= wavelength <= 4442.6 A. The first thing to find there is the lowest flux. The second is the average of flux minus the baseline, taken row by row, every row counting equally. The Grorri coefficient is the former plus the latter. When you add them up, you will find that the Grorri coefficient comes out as 19.8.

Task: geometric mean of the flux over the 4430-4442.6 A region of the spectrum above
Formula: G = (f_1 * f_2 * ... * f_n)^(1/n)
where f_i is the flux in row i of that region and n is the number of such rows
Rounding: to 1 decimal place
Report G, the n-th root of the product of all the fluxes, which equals 20.4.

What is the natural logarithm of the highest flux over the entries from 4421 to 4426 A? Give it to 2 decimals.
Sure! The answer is 3.21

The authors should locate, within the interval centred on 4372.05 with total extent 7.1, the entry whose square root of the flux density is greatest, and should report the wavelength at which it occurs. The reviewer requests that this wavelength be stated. 4374.04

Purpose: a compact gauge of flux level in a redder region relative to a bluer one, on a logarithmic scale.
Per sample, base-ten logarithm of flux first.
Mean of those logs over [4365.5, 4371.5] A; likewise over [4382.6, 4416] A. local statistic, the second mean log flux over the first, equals 1.03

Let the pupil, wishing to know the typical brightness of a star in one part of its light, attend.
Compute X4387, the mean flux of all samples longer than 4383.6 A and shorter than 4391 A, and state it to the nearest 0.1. 19.8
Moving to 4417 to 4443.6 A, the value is 20.6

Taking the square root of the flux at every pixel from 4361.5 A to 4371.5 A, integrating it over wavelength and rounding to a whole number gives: 44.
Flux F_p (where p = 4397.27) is 22.1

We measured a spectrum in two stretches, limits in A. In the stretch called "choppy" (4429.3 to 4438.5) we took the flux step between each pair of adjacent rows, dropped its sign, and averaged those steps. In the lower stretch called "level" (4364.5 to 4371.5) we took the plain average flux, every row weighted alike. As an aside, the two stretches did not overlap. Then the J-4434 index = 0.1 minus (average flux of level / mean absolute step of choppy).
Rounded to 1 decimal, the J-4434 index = -11.4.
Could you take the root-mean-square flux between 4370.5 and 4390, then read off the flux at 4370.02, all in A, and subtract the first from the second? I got -1.1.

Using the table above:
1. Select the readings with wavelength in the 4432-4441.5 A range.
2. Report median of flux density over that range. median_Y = 20.3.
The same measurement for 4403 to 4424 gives 21.1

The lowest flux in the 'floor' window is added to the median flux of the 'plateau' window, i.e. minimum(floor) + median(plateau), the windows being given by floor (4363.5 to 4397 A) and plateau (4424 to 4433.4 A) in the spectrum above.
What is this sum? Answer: 35.0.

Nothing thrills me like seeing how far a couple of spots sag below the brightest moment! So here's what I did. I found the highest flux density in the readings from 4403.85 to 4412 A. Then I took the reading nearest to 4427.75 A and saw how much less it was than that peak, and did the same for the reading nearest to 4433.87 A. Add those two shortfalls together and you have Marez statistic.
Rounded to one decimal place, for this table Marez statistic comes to 7.4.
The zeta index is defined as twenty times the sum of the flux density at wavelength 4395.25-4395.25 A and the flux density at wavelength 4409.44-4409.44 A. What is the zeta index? 698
